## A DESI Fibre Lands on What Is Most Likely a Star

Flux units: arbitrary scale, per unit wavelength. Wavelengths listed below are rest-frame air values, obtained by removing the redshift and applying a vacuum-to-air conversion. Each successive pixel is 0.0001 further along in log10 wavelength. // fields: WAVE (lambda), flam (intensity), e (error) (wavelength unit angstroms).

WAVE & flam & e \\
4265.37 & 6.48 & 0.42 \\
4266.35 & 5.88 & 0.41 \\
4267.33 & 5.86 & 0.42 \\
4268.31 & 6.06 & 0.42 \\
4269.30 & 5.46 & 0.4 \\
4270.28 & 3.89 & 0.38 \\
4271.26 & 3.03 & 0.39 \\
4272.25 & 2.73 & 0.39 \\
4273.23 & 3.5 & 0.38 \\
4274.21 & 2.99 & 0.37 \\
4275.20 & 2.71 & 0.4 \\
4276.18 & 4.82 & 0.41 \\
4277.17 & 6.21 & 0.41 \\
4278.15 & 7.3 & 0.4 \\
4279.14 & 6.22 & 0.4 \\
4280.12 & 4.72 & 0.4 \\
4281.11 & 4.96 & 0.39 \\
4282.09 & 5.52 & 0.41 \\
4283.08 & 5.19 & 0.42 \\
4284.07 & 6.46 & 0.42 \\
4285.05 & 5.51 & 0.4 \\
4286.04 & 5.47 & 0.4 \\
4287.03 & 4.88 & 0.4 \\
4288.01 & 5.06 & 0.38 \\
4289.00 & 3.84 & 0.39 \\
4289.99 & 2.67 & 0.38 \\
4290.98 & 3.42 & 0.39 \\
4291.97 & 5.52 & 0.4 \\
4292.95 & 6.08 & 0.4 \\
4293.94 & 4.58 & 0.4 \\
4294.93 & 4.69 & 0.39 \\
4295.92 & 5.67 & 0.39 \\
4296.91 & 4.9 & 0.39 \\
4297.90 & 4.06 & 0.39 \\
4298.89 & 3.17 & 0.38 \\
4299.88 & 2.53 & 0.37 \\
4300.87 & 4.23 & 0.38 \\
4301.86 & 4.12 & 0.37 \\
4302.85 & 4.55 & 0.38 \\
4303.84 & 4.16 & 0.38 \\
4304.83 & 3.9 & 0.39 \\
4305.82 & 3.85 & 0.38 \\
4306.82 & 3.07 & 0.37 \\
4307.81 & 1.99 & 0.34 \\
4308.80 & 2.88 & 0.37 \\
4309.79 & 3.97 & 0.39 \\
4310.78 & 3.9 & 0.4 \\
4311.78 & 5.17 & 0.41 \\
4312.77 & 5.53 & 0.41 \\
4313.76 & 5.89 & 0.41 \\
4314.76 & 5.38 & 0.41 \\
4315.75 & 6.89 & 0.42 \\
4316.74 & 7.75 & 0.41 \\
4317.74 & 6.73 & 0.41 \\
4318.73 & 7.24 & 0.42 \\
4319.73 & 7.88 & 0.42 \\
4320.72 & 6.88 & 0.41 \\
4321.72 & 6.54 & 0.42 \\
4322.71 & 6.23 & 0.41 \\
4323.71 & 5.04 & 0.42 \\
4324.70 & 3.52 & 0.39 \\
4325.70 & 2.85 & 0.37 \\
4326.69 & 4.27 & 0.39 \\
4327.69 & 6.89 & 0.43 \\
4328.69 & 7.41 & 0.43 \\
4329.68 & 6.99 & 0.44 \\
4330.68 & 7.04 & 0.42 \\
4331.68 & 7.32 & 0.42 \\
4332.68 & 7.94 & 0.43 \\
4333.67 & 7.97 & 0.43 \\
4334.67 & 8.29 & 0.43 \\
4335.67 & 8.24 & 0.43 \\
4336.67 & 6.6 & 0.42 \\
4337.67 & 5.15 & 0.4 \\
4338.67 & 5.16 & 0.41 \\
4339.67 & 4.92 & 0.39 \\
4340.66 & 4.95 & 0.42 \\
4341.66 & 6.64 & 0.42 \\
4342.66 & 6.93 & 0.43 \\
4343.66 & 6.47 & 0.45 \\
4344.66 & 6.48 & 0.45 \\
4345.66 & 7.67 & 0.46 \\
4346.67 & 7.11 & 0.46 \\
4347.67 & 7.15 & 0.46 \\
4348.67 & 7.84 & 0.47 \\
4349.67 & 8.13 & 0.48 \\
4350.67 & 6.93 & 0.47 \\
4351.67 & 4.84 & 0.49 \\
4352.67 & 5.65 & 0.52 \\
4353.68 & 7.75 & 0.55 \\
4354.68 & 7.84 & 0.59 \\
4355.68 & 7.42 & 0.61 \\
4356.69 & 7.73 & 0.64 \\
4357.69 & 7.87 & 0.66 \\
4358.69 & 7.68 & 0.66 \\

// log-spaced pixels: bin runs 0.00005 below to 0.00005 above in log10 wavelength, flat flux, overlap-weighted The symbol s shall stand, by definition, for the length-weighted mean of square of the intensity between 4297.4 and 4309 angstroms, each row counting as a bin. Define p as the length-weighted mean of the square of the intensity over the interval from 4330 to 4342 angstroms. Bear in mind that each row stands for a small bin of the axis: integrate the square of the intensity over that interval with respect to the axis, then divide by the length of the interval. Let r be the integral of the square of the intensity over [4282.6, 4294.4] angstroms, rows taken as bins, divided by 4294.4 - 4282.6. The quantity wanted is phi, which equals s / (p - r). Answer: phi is 1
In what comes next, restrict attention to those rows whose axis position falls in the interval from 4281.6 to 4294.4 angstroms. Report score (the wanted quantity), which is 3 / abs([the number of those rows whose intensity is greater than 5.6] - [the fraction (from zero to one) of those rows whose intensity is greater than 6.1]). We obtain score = 1.6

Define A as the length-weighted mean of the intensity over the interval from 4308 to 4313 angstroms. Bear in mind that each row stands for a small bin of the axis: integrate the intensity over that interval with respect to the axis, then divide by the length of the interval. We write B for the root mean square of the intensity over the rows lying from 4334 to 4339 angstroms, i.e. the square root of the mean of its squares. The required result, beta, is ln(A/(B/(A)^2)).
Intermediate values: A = 4.1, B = 6.8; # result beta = 2.3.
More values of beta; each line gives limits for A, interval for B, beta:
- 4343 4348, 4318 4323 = 3.9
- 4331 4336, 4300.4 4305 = 4.8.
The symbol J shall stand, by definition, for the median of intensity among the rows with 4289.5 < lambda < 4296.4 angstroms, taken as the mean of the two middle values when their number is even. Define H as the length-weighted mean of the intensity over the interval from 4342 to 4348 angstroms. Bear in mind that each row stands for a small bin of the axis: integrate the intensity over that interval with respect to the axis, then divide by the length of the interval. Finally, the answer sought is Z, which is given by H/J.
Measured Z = 1.5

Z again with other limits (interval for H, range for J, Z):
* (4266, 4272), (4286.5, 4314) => 1.2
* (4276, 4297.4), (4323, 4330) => 1.0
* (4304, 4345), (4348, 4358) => 0.8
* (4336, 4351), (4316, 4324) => 1.0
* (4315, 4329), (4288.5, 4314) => 1.5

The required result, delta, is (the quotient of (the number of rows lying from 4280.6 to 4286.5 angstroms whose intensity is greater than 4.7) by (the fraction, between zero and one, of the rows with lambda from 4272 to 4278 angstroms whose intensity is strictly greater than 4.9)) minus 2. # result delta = 34.0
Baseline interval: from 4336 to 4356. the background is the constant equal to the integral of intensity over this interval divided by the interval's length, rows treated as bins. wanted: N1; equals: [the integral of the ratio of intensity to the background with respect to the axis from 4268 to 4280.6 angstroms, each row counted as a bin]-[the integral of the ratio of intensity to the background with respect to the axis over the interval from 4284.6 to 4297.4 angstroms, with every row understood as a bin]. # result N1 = -0.6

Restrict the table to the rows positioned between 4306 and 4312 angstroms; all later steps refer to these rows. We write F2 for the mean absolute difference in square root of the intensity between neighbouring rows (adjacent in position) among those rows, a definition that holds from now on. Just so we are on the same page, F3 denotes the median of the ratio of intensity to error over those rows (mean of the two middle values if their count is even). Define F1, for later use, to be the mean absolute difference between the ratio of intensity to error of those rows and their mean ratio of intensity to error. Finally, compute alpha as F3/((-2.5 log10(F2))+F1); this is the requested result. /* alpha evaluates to 2.7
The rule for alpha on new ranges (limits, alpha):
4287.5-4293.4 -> 2.8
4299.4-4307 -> 3.1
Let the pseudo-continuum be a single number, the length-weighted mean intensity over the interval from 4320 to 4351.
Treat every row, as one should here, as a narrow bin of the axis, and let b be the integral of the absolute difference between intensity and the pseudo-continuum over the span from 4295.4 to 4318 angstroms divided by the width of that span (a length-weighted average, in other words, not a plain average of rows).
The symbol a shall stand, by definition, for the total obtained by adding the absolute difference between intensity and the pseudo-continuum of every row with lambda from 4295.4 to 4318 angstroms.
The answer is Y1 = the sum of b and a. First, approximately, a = 49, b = 2.2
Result 51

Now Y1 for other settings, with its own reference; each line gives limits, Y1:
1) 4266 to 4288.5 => 39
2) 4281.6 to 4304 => 45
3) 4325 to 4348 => 25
